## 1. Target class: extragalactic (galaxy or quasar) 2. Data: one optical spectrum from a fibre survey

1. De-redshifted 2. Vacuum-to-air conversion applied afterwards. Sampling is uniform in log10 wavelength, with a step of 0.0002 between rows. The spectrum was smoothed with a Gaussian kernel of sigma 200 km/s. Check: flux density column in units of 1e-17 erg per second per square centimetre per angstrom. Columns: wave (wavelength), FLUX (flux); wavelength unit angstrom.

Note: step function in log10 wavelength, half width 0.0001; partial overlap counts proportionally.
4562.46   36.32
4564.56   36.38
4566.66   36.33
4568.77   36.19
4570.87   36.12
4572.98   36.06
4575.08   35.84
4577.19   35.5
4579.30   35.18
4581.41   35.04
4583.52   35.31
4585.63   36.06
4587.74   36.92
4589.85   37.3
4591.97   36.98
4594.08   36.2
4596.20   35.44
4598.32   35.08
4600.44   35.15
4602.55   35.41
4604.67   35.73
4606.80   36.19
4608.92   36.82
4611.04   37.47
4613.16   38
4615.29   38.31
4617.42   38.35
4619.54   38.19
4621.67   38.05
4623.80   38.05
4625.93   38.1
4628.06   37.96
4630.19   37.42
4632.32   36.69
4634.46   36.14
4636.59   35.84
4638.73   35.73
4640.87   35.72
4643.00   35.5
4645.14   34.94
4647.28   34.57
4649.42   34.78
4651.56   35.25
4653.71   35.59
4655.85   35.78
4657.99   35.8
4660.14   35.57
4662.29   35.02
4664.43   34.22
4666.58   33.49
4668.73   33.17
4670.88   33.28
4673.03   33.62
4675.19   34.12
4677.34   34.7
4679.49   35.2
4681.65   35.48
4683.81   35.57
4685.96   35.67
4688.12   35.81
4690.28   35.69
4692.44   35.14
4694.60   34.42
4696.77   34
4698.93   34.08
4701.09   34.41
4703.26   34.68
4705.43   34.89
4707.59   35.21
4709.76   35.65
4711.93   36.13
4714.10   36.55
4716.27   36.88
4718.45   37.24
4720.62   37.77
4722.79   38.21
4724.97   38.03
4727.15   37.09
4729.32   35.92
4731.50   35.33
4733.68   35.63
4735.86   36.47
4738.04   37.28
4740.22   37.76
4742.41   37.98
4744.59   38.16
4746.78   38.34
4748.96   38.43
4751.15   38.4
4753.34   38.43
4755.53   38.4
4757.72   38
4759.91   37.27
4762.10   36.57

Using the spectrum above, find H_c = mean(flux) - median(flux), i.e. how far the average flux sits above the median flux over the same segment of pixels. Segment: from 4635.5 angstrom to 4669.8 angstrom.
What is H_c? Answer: -0.31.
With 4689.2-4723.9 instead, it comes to 0.25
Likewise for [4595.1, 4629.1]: -0.70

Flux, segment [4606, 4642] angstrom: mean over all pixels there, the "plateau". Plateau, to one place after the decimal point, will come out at 37.2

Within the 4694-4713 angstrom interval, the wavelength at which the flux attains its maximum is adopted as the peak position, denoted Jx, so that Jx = 4711.93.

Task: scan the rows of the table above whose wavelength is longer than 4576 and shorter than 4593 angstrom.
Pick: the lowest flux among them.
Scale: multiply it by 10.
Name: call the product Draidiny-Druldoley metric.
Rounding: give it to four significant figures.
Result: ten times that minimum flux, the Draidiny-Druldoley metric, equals 350.4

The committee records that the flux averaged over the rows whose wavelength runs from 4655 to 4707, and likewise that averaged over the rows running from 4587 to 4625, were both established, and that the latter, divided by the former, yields 1.06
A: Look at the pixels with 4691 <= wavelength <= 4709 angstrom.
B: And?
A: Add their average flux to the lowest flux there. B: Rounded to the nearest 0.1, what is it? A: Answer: 68.6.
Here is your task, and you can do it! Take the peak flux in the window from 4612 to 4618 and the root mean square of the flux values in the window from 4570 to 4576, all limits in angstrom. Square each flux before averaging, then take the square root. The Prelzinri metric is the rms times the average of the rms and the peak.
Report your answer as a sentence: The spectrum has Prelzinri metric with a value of 1339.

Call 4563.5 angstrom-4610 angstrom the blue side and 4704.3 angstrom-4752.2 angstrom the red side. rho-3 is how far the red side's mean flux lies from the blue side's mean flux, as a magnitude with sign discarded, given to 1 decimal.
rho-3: 1.0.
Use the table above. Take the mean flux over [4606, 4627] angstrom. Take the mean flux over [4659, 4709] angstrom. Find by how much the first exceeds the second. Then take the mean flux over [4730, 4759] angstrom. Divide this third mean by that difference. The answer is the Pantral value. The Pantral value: 12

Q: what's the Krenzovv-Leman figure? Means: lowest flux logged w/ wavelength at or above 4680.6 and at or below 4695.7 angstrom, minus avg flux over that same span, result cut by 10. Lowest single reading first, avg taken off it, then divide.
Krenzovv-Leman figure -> -0.10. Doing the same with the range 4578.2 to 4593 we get -0.11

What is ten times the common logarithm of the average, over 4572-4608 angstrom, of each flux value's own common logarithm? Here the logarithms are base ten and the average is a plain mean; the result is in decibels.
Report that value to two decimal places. 1.92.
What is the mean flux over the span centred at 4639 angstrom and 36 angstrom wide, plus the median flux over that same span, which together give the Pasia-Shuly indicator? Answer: 72.0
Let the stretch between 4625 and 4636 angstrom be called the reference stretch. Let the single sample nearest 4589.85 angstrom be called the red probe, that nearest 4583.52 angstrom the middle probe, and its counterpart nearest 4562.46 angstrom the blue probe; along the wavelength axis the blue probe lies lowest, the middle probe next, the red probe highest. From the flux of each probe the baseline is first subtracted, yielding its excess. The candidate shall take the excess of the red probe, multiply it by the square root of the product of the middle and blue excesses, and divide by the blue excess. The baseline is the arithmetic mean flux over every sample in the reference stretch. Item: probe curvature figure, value 0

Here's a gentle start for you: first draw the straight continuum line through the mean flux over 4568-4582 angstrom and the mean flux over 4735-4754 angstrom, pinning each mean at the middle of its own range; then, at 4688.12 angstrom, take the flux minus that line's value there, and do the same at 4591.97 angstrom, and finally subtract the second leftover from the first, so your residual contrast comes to -2.4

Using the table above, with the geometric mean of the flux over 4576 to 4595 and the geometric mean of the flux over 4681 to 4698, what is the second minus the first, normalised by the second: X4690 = -0.024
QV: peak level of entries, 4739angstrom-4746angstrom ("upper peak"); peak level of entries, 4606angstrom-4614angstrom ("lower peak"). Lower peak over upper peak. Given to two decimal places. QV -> 1.00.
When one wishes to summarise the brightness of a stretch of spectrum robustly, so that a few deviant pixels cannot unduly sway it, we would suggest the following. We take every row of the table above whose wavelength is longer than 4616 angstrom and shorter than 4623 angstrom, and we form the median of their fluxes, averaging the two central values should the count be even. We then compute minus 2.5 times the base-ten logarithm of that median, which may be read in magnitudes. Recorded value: -3.95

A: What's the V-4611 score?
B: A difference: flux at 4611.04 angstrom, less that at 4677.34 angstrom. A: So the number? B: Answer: 2.8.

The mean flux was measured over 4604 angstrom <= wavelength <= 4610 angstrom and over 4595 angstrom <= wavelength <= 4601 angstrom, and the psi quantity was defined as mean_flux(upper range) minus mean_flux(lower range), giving 1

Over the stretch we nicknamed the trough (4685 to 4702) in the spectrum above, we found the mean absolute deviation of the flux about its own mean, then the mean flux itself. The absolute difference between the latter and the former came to 34.2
